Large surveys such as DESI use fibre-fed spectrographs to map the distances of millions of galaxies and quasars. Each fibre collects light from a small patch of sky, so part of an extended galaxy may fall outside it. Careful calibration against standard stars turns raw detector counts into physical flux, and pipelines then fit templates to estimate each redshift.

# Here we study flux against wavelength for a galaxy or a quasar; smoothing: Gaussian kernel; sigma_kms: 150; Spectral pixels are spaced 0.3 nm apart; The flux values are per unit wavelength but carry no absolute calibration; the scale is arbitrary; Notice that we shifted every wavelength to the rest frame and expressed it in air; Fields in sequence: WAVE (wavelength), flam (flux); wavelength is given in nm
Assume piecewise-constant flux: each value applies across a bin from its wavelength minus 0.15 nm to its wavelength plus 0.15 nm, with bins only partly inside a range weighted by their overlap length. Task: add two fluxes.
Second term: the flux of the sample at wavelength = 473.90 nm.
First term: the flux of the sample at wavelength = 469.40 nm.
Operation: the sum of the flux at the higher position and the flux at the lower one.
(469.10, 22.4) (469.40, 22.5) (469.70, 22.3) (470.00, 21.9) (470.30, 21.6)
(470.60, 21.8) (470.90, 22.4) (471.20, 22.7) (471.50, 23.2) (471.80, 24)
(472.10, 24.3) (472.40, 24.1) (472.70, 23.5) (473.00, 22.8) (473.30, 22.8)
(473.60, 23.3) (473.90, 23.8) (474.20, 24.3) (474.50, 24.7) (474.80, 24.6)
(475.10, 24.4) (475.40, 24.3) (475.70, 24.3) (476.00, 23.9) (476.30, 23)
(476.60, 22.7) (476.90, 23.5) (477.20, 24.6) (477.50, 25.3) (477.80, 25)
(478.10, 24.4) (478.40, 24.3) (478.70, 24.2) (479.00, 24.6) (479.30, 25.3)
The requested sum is 46.3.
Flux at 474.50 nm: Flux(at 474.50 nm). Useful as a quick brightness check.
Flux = 24.7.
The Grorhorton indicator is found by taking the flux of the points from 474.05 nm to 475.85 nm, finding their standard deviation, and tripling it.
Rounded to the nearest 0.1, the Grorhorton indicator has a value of 0.5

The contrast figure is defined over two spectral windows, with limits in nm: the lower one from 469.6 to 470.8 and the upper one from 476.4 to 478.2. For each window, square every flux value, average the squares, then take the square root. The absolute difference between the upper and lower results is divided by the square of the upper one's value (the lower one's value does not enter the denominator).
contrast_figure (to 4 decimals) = 0.0040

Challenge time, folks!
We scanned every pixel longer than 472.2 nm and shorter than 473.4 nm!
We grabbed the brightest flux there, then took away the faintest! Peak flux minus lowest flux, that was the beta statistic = 1.30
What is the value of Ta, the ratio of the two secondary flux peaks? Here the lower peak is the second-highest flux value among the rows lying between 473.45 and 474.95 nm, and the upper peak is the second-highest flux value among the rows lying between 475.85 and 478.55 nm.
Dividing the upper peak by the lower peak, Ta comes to 1.02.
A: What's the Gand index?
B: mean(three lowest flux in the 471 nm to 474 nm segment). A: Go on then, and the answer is 22.8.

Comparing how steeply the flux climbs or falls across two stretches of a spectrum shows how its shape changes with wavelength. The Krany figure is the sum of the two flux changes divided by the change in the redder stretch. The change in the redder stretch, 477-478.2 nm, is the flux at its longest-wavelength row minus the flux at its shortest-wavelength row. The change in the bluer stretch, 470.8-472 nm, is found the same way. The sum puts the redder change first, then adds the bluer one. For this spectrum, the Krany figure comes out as -7.0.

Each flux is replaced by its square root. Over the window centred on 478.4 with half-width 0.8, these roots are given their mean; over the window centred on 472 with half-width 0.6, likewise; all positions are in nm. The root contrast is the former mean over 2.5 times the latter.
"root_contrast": 0.405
